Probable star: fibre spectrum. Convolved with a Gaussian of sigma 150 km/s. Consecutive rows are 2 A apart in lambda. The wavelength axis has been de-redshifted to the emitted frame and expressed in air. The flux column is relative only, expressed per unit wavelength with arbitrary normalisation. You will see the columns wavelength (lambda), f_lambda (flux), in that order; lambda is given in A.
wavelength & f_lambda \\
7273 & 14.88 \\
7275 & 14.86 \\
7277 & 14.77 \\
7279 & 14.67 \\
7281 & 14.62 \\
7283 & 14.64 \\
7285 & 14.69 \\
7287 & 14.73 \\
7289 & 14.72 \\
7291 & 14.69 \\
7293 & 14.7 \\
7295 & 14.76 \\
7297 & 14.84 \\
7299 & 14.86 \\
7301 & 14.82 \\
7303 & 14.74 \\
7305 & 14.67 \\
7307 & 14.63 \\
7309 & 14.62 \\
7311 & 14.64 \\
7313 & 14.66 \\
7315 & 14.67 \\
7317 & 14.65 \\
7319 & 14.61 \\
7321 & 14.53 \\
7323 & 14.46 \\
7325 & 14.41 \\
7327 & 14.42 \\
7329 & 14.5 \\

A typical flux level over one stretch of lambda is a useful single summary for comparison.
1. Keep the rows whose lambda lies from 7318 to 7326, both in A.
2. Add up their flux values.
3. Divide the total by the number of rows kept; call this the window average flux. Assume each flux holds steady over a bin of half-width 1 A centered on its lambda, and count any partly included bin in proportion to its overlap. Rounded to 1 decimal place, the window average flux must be 14.5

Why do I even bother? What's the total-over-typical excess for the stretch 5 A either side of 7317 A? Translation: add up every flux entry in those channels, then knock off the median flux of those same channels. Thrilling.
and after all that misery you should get 58.5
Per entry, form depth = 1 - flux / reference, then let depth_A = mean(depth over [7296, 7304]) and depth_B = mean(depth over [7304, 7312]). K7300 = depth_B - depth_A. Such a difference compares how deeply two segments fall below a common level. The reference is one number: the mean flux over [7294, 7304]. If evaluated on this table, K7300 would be 0.012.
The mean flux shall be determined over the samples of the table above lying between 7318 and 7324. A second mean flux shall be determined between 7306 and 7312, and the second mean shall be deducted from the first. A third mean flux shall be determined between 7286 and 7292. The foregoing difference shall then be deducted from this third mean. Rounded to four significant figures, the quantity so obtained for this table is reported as 14.81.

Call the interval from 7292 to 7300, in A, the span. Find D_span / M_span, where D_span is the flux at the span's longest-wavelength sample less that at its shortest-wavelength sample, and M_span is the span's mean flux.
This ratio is 0.011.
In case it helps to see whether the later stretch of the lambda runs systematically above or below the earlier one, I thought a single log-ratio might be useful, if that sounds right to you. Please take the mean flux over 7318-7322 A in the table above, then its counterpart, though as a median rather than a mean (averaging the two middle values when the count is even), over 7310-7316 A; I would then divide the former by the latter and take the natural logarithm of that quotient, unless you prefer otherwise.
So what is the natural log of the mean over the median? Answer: -0.006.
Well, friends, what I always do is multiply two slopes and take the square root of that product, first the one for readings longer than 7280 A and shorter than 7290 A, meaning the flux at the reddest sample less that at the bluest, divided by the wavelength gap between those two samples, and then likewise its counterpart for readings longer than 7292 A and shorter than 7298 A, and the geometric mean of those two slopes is 0.021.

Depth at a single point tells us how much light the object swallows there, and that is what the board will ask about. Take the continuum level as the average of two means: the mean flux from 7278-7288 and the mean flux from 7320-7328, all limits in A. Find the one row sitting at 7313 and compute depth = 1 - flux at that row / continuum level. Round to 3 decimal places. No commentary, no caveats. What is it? -0.007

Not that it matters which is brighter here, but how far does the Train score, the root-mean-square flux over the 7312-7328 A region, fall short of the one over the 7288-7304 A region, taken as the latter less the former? 0.21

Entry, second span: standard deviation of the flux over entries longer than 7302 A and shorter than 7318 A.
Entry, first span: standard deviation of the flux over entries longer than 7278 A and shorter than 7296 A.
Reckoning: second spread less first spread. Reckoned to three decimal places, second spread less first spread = -0.007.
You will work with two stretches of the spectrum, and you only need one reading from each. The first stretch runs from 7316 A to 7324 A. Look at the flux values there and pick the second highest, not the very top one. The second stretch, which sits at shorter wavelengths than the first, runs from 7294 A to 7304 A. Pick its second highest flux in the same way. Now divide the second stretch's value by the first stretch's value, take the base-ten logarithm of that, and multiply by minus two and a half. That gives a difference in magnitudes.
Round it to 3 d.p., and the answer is -0.017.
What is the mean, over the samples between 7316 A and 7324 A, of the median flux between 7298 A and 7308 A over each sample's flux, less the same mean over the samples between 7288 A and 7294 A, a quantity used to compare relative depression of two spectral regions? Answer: 0.010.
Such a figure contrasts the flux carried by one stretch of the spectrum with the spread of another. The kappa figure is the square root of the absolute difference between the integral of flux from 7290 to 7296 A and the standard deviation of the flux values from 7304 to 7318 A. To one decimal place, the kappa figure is 9.4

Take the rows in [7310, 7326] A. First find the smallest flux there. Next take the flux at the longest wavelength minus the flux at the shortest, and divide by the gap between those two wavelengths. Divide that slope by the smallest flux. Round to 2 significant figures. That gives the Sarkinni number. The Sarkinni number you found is -0.0011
